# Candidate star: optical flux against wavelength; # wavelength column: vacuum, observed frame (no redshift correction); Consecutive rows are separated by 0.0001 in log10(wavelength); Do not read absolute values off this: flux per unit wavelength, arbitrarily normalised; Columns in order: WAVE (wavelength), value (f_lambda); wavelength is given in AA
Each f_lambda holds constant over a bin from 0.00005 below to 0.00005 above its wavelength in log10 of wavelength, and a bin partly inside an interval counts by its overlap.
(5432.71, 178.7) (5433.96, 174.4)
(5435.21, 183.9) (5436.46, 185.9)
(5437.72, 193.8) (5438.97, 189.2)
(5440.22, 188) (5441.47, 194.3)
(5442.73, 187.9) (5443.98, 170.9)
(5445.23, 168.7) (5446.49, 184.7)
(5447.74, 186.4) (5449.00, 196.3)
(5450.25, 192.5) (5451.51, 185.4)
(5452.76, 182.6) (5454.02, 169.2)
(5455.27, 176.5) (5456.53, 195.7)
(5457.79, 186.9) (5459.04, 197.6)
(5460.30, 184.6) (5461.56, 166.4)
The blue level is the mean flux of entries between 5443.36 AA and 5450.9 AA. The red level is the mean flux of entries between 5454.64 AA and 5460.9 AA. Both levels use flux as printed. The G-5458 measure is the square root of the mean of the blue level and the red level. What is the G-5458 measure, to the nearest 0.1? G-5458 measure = 13.6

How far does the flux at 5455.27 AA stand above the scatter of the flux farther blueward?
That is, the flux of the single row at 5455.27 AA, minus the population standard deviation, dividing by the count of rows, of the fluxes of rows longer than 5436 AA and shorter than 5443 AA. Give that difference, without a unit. 173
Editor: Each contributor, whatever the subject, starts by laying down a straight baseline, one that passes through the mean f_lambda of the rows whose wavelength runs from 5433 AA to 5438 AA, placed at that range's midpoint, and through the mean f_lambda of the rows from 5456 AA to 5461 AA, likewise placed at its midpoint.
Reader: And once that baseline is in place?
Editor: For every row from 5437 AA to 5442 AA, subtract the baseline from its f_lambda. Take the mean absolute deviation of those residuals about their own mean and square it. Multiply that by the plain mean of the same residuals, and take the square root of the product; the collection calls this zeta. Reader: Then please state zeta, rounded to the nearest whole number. 7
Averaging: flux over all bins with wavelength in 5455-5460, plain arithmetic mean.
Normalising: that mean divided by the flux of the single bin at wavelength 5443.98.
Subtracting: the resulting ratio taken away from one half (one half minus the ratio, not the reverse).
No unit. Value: -0.61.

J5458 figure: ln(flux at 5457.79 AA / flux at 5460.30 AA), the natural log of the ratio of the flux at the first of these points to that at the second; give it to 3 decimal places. 0.012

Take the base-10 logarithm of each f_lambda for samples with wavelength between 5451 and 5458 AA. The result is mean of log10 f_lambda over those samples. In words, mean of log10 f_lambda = 2.261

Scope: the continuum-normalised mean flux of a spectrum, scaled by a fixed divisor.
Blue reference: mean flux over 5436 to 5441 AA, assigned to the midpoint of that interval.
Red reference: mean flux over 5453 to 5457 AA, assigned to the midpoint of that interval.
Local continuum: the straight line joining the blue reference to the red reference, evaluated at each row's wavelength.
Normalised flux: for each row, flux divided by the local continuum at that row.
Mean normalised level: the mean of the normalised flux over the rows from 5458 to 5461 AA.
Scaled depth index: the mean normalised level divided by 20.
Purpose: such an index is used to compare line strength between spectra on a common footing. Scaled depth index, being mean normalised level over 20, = 0.0536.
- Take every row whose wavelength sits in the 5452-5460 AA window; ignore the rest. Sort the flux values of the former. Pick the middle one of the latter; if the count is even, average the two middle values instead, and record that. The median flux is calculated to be 185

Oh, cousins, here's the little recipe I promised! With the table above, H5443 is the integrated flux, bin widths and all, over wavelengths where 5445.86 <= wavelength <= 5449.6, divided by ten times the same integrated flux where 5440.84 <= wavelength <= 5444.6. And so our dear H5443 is 0.10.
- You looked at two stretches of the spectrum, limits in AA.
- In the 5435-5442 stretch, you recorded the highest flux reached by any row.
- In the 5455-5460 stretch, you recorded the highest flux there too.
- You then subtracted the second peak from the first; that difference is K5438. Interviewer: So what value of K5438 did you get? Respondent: -3.3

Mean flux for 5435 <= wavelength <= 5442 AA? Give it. 189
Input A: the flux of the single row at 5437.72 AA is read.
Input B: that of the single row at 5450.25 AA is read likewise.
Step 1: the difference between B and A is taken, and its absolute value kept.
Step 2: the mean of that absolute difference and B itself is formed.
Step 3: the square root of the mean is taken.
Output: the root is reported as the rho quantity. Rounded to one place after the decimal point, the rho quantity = 9.8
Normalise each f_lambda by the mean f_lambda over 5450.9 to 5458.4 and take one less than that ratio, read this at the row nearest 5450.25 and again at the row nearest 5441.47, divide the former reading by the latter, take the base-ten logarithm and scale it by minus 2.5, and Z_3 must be 0.2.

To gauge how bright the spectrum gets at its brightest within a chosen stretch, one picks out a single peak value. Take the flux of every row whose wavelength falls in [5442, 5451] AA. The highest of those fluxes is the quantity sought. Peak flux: 196.3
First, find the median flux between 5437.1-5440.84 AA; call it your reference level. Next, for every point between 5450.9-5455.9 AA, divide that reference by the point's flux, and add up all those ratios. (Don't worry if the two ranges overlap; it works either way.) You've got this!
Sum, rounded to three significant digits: 4.25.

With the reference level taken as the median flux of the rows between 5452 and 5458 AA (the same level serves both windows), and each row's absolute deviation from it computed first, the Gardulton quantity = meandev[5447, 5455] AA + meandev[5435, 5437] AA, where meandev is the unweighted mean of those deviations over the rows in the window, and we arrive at 9.6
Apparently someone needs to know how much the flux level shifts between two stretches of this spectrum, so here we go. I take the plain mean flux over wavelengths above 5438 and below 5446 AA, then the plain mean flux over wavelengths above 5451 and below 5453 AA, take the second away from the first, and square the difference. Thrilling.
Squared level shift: 1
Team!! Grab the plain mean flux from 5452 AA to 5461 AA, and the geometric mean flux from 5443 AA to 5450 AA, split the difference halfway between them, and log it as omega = 183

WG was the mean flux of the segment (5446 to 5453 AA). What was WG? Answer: 188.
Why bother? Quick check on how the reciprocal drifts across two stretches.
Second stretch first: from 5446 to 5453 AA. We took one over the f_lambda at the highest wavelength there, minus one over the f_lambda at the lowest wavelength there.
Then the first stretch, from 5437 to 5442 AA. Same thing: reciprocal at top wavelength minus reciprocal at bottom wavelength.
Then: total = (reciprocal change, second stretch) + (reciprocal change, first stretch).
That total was 0.0000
